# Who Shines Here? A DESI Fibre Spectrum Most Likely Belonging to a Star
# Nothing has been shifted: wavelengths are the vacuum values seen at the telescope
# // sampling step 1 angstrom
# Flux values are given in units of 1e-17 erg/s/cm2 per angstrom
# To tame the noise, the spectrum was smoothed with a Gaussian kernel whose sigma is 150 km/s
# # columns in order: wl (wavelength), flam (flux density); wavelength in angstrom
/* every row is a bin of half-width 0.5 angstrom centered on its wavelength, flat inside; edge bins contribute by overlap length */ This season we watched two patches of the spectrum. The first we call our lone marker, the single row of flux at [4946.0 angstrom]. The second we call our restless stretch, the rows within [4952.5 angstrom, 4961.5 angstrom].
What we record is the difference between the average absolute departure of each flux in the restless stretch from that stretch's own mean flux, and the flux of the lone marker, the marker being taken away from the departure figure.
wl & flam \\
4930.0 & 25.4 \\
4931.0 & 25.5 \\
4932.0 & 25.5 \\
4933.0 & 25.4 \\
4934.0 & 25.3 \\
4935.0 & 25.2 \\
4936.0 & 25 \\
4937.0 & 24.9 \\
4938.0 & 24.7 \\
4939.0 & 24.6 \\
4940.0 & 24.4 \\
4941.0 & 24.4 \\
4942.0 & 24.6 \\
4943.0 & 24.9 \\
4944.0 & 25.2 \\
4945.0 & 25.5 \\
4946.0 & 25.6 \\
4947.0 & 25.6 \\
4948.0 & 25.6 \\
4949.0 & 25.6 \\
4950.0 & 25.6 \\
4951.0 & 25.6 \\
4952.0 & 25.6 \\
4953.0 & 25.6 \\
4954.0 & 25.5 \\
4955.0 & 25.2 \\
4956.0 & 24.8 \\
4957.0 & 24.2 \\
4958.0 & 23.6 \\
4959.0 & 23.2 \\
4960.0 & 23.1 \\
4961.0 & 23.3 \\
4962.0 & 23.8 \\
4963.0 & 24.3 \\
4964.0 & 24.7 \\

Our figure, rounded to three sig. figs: -24.7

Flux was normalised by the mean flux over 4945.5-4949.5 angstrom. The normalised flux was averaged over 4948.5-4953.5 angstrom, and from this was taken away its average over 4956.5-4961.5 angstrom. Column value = 0.08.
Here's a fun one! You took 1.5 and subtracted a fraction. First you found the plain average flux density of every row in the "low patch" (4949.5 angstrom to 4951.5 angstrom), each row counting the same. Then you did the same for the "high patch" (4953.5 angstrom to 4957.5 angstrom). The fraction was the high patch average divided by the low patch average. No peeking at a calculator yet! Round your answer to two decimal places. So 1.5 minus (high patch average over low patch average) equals 0.53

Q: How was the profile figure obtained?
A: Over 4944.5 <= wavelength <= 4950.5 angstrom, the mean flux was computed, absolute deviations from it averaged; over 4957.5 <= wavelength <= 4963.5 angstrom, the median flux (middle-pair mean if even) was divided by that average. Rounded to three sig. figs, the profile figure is 844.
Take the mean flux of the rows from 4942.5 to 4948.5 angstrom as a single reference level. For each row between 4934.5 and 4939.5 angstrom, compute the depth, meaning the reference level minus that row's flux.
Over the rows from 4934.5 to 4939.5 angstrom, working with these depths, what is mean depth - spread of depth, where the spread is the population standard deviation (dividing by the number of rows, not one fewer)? 0.3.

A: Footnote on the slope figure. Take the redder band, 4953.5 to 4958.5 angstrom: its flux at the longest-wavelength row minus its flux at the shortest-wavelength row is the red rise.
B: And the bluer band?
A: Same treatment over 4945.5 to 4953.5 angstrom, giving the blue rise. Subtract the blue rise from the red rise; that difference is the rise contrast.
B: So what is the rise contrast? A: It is -1.9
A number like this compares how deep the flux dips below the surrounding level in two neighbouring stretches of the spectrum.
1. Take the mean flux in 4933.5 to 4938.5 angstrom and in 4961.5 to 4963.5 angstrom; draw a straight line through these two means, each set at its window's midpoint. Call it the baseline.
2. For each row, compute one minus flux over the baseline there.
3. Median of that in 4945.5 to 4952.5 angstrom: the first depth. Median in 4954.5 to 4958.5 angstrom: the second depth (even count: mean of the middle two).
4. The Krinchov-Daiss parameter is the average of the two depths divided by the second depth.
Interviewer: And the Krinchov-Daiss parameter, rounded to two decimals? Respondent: 2.77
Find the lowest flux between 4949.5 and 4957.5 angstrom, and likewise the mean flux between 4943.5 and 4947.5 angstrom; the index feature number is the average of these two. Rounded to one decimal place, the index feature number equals 24.8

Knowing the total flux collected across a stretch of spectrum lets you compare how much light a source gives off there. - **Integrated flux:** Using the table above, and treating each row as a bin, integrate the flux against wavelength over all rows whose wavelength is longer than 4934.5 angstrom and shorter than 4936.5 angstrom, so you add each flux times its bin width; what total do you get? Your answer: 50.2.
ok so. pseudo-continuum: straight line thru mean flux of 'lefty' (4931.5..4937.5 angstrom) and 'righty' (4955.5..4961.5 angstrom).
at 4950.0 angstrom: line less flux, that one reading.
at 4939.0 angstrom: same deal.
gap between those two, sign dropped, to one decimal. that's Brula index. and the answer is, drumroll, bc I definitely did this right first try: 1.7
